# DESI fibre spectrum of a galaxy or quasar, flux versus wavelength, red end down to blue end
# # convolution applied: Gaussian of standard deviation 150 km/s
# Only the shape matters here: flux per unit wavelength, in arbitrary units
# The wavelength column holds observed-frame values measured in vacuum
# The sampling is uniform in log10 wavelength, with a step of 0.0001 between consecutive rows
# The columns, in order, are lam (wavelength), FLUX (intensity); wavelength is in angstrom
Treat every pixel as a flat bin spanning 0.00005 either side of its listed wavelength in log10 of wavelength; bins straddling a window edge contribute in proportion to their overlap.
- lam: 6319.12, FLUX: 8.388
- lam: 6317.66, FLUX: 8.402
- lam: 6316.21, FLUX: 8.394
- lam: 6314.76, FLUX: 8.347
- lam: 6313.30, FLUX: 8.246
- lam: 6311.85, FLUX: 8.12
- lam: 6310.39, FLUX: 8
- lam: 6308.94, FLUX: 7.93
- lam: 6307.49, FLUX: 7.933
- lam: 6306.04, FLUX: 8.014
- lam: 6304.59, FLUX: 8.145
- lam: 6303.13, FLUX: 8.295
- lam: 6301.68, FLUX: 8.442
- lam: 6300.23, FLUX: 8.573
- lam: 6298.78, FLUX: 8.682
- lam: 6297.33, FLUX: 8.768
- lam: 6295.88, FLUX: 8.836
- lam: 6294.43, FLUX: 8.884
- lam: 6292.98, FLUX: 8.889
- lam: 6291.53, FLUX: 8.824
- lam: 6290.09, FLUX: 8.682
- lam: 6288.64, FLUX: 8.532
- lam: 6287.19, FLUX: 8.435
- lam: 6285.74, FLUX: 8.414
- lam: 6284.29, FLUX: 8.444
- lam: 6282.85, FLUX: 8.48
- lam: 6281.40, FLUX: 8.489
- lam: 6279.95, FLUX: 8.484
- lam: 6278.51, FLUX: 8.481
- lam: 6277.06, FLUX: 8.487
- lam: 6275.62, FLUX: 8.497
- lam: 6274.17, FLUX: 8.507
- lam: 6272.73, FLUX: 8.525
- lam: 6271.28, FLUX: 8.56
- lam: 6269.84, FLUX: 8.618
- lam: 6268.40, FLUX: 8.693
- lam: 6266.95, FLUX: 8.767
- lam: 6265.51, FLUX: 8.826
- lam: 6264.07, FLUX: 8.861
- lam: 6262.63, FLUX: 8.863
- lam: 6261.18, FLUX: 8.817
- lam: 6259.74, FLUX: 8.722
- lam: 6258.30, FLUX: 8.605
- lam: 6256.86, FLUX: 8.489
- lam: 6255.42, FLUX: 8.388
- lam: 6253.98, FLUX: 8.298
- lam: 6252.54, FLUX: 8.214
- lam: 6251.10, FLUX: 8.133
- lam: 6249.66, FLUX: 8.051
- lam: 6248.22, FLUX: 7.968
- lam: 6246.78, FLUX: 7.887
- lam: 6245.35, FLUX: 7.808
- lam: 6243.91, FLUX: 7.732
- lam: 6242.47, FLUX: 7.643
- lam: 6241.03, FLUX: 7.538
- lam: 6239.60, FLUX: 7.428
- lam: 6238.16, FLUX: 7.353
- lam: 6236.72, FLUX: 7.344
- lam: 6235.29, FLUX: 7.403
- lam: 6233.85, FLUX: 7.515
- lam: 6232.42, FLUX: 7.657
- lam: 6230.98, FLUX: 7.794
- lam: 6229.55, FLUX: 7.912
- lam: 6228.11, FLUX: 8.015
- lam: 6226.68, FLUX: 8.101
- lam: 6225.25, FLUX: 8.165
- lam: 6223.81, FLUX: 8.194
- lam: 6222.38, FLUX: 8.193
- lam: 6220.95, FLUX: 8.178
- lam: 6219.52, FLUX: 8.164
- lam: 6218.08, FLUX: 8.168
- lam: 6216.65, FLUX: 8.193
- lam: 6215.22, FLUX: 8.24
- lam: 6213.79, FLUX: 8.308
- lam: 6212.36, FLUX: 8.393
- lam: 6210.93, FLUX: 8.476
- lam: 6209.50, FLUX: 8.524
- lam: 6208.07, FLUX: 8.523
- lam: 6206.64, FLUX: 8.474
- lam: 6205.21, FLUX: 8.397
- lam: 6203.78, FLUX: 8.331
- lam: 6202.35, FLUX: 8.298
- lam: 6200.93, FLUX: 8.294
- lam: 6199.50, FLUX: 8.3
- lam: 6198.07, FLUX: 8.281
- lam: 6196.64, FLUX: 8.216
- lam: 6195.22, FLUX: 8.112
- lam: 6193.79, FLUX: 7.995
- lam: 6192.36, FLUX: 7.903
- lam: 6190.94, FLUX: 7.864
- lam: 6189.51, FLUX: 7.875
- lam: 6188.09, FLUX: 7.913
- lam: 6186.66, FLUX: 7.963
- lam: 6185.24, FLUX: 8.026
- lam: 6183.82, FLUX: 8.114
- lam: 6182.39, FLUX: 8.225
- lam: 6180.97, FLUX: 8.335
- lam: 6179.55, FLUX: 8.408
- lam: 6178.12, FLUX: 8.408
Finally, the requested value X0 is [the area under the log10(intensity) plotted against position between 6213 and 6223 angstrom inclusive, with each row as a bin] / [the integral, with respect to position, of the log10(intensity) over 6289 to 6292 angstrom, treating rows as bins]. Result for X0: 3.2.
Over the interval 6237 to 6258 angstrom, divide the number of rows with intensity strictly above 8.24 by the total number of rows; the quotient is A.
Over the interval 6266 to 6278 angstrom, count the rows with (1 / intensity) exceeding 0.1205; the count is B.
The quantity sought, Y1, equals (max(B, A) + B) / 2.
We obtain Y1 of 0.1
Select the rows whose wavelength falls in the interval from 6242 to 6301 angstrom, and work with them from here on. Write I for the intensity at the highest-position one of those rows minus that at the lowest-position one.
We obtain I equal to 0.93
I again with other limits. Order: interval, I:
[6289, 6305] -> -0.54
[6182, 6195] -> -0.23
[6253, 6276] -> 0.20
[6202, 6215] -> 0.01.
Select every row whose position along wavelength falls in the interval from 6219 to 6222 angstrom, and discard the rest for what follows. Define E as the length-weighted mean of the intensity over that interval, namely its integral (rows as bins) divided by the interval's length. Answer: 8.2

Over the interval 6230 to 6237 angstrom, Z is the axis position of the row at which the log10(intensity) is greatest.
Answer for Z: 6230.98 angstrom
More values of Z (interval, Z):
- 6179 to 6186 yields 6179.55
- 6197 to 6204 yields 6203.78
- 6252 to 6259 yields 6258.30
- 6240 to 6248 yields 6246.78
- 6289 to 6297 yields 6292.98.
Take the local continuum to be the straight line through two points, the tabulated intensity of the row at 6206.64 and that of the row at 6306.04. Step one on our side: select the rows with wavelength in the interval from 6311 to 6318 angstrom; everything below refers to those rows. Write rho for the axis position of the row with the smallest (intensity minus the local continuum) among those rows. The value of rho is 6311.85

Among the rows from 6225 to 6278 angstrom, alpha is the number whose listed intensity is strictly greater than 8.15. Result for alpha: 19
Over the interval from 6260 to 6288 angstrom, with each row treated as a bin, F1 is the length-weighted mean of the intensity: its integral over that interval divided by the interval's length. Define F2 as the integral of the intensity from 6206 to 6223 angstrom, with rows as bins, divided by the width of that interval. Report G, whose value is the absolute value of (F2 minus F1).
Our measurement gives 0.27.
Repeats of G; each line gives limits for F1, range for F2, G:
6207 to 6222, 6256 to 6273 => 0.38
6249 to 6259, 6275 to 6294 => 0.24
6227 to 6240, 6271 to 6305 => 0.94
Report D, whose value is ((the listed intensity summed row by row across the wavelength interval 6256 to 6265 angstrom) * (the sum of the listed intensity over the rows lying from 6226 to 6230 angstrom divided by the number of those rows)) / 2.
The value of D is 210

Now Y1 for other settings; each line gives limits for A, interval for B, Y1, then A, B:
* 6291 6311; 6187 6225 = 17.0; 0.6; 17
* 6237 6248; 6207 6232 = 12.0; 0.0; 12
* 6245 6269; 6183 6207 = 13.0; 0.6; 13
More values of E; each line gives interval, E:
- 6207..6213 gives 8.5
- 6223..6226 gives 8.2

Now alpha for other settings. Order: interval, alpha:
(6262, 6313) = 29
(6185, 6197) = 1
